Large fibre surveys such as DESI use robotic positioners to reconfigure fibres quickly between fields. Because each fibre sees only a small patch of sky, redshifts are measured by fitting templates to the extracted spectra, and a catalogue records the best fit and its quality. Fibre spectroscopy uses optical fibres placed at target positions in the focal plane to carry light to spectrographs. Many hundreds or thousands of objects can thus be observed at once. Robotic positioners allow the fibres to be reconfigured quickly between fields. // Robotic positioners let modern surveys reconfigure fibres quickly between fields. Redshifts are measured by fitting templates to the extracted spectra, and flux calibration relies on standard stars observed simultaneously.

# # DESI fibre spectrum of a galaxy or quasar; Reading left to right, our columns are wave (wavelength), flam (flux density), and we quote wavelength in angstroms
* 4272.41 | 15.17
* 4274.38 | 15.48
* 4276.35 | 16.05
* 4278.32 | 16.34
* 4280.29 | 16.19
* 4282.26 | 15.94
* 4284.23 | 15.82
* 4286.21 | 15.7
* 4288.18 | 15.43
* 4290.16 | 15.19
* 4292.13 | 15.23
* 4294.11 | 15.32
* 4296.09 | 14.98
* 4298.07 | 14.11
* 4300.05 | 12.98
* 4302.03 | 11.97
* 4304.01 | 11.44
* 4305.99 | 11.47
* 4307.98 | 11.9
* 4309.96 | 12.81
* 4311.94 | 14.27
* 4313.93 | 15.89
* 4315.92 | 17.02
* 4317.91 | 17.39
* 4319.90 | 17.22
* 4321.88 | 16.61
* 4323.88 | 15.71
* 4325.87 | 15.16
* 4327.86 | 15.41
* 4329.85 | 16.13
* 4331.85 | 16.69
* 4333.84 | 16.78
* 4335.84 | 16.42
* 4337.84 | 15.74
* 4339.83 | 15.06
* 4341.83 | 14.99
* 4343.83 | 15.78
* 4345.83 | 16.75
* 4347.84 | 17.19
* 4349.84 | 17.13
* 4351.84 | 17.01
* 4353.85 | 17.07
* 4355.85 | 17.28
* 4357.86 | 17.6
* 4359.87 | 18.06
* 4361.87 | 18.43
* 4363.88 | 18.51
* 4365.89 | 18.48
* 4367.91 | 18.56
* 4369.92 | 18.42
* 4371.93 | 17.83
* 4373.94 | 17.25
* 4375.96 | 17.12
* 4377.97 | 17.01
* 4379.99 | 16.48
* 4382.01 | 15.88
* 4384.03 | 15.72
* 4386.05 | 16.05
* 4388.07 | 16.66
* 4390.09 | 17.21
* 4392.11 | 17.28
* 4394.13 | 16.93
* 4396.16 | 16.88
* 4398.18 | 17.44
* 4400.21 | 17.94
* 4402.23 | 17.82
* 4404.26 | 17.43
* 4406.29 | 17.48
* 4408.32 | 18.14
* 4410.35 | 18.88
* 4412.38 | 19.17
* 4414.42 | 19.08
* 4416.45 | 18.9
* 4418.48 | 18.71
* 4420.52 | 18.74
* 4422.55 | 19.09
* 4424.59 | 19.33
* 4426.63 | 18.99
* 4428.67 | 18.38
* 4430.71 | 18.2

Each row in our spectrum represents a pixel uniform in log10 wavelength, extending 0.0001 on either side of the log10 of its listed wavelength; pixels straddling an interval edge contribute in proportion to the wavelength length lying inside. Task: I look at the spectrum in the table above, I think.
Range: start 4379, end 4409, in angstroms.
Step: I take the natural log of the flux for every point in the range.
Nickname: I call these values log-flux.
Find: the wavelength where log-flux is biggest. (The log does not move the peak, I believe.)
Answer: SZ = 4408.32 angstroms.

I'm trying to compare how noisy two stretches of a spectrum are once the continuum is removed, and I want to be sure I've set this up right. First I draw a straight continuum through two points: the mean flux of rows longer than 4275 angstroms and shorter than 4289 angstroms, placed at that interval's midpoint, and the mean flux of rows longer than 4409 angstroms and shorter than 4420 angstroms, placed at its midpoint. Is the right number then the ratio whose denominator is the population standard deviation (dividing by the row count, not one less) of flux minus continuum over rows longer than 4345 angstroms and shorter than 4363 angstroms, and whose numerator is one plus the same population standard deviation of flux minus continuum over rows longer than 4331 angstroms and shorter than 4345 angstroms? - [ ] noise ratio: 4.3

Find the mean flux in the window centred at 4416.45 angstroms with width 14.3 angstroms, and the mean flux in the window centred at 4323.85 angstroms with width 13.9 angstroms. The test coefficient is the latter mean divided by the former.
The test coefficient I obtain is 0.86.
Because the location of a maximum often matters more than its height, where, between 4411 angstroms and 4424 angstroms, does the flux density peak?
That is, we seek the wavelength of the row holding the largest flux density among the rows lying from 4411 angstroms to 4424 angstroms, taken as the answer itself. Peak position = 4412.38 angstroms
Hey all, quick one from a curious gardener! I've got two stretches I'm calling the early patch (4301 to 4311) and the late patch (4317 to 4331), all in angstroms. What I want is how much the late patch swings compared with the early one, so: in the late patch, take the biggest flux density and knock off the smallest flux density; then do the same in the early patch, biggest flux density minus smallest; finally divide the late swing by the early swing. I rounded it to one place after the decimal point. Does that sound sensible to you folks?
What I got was 1.6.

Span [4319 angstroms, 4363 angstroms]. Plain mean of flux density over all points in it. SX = 16.6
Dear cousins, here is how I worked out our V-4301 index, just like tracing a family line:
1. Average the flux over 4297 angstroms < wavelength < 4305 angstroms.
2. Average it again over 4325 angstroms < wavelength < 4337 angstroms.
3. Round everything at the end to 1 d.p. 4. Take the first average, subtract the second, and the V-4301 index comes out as -3.5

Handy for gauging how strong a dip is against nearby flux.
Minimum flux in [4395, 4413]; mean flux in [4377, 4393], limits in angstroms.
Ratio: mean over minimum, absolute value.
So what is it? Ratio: 0.98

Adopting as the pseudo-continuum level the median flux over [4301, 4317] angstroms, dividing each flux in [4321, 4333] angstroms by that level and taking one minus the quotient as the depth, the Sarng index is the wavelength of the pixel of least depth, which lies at 4331.85 angstroms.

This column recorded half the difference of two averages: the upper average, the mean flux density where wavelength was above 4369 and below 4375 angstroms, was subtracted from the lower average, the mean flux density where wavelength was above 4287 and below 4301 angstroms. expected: -1.5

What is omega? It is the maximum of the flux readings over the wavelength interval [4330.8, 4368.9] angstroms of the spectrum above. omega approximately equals 18.56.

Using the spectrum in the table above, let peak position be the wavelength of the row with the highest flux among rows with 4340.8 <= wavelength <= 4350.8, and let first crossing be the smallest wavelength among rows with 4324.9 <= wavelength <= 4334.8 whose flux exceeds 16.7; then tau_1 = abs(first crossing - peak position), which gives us 14.0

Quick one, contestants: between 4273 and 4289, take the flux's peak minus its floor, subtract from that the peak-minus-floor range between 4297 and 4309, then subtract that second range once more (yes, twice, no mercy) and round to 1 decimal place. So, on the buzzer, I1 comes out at -4.4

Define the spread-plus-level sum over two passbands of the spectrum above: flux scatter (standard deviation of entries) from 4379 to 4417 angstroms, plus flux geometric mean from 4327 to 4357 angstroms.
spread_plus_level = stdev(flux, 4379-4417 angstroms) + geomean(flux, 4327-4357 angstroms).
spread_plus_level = 17.4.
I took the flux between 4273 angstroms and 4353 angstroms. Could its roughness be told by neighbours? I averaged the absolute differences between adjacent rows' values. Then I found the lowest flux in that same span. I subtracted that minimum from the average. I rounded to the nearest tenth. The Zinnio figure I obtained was -10.9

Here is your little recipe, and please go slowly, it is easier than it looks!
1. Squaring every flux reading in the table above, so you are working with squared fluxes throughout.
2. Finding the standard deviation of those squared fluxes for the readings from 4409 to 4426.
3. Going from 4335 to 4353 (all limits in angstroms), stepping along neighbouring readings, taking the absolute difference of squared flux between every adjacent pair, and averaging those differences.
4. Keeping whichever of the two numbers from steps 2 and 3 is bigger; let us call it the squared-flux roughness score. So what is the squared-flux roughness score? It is 15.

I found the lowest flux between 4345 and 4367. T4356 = 16.75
